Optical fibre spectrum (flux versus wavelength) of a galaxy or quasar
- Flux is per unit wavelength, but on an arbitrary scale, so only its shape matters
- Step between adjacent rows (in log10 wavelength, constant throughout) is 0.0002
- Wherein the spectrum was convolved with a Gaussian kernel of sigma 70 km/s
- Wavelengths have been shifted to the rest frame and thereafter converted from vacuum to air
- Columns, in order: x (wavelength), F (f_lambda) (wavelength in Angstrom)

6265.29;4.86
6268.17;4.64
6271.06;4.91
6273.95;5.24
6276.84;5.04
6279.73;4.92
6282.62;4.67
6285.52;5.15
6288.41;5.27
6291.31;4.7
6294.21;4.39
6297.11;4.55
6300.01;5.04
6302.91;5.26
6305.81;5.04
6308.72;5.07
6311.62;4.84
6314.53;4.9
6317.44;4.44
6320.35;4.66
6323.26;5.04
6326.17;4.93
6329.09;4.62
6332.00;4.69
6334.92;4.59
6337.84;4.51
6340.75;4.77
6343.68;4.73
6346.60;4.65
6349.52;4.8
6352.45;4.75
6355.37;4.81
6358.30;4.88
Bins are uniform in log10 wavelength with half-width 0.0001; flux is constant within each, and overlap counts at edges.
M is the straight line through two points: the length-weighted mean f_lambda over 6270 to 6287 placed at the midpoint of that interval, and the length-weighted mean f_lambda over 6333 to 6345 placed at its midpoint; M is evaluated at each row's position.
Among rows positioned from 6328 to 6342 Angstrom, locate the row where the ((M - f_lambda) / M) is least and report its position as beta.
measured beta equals 6340.75 Angstrom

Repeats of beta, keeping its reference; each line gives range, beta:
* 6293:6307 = 6302.91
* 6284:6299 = 6288.41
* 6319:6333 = 6323.26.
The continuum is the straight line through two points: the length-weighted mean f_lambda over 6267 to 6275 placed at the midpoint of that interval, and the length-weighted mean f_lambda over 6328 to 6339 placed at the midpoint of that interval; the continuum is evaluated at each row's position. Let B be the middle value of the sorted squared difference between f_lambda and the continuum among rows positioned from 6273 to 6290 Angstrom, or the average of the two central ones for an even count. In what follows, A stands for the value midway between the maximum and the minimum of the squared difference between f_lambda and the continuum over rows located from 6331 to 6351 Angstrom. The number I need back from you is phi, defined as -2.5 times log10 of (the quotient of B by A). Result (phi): -0.6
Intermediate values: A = 0.038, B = 0.064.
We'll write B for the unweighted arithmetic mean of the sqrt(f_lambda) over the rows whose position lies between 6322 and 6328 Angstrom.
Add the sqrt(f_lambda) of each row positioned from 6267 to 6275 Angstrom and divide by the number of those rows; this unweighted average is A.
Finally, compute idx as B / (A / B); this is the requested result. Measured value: 2.25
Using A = 2.22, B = 2.23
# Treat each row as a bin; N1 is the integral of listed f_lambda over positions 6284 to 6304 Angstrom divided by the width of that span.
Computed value 4.90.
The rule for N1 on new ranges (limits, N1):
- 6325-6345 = 4.69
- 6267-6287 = 4.94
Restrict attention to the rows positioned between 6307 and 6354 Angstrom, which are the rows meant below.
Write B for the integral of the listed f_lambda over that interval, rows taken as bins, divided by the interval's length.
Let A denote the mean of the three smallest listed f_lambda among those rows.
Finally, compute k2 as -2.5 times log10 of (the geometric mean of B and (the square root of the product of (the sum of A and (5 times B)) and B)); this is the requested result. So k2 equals -2.18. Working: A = 4.51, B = 4.75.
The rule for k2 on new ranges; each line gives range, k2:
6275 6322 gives -2.20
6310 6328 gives -2.19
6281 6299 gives -2.19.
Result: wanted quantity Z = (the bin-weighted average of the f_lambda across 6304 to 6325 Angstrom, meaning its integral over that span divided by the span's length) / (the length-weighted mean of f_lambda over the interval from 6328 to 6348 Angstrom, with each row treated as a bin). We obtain 1.05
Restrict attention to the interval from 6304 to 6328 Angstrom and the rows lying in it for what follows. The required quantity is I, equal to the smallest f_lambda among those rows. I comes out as 4.44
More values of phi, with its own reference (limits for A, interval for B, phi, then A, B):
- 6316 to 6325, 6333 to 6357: 0.8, 0.074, 0.036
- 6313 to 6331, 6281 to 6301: 0.0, 0.074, 0.070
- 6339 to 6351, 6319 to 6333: 2.2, 0.045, 0.006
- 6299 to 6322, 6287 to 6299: 0.1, 0.125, 0.114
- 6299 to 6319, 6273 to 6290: 0.8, 0.133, 0.064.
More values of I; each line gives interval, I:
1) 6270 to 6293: 4.67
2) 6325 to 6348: 4.51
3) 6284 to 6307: 4.39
